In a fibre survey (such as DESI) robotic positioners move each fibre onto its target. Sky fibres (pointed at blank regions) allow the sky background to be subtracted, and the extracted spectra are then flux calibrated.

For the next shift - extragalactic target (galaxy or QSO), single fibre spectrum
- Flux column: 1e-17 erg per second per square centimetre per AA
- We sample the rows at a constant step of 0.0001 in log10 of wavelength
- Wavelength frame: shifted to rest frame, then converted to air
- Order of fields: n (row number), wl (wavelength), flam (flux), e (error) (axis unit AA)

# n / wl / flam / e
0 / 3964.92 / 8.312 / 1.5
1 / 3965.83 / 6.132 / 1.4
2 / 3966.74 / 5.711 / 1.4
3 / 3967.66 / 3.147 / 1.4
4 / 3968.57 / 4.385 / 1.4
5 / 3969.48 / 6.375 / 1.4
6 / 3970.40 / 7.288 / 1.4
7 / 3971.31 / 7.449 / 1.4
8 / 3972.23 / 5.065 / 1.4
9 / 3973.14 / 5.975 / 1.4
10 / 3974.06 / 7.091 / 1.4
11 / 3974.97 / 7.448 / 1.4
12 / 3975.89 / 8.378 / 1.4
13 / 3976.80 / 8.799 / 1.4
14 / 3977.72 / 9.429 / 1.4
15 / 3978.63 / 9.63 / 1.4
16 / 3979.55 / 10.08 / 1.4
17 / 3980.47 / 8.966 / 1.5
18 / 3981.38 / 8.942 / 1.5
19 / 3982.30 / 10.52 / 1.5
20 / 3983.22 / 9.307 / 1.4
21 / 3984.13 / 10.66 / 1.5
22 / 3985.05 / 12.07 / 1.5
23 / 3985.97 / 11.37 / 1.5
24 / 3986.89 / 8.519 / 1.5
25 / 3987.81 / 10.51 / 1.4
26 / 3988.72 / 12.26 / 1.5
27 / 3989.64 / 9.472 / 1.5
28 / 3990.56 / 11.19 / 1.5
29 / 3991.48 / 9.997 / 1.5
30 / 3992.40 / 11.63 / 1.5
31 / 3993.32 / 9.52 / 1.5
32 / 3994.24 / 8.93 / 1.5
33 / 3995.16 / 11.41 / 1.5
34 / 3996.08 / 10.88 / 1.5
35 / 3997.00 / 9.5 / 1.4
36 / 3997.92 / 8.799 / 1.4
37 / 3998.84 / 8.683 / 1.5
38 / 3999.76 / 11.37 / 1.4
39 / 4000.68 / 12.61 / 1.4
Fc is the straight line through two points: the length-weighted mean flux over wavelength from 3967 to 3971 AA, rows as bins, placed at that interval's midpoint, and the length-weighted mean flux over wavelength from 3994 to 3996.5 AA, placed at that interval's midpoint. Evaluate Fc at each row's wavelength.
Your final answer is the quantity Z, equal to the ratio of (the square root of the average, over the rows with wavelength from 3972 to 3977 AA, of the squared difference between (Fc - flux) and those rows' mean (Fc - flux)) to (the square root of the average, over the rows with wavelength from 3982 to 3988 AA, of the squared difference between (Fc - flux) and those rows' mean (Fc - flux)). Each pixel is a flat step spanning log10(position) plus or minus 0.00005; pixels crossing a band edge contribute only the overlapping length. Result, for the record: 0.8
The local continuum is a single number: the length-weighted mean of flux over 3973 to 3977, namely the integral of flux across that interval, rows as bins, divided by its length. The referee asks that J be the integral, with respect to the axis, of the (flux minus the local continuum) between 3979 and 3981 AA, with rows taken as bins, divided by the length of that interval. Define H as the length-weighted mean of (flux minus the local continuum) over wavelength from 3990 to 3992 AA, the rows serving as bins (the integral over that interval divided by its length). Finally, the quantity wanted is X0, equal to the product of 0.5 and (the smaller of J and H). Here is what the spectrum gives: 1.0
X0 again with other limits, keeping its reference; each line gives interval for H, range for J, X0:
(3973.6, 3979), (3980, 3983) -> 0.4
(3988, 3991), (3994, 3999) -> 1.1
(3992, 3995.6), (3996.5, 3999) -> 0.7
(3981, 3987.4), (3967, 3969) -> -1.8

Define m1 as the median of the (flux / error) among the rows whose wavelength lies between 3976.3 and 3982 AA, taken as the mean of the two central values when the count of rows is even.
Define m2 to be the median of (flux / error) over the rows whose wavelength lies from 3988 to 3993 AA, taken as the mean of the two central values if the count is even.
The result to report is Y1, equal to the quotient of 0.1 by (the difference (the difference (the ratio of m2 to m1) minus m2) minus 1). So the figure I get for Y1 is -0.0137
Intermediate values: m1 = 6.5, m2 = 7.5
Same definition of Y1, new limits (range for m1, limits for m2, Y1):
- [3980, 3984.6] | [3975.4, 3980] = -0.0149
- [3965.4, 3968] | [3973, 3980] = -0.0178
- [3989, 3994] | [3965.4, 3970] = -0.0224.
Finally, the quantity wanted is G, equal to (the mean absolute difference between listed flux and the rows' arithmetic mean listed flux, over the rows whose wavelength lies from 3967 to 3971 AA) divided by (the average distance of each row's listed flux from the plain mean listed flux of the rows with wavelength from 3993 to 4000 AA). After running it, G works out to 1.5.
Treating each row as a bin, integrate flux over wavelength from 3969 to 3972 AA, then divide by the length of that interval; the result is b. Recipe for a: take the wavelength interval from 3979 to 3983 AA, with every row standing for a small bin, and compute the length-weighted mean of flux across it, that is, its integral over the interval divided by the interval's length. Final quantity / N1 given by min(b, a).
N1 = 6.9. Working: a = 9.6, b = 7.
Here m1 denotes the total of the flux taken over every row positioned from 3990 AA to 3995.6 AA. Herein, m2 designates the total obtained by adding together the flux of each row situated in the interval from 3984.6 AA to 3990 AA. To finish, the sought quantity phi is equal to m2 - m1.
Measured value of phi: 2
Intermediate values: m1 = 63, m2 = 64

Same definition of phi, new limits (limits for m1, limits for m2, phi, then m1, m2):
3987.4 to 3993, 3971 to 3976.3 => -24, 65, 41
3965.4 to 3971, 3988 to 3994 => 31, 33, 64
